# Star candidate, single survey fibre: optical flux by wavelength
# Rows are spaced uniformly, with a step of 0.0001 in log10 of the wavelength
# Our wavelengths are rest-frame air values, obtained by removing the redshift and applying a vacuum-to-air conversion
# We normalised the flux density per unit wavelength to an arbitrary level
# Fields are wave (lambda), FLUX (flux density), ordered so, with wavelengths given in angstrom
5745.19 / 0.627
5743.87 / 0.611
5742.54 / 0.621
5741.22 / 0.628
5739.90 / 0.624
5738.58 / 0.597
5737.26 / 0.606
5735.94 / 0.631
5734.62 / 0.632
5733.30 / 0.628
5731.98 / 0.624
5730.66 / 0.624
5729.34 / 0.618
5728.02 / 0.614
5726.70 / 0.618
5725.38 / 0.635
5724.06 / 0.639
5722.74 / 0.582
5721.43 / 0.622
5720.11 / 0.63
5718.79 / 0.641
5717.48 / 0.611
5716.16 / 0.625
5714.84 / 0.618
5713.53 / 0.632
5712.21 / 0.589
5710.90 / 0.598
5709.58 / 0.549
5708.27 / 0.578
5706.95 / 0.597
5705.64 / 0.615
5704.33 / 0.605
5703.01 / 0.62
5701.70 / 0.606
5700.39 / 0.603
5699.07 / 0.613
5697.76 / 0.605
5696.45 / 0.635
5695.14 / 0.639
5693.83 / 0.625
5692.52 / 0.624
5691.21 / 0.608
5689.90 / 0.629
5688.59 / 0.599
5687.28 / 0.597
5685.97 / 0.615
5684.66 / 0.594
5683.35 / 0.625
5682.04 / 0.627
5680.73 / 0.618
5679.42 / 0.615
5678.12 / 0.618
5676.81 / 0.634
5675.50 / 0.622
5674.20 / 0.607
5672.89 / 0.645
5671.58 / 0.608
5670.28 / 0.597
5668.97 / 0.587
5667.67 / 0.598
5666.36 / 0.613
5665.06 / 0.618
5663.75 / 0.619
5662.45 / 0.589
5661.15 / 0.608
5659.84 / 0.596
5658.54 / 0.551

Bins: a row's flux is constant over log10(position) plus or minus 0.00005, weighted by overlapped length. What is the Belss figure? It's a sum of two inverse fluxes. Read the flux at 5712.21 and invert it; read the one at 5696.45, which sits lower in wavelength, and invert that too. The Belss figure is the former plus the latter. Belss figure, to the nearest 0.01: 3.27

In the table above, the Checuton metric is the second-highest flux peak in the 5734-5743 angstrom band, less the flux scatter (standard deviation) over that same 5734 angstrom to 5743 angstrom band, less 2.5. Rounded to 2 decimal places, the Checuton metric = -1.88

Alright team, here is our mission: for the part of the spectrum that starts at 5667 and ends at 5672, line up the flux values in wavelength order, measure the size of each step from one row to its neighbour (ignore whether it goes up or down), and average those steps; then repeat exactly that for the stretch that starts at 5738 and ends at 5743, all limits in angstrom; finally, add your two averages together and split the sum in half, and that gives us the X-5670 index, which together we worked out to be 0.012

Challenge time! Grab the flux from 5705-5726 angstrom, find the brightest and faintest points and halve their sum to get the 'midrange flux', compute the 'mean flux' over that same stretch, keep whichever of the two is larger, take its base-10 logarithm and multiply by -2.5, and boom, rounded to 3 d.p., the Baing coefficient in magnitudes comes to 0.537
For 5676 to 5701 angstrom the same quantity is 0.524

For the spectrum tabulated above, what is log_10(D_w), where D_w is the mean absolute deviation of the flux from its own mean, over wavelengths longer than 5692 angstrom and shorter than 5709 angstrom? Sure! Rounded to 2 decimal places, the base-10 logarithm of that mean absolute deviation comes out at -1.90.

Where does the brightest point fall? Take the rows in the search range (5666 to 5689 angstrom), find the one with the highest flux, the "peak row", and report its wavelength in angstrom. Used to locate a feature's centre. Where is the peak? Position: 5672.89 angstrom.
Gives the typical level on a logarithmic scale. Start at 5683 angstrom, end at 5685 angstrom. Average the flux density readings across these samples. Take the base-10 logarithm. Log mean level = -0.215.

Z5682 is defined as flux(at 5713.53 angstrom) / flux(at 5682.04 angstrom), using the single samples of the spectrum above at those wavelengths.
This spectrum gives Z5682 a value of 1.01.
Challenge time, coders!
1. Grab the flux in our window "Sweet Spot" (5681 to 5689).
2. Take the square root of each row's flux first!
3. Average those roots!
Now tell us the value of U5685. 0.781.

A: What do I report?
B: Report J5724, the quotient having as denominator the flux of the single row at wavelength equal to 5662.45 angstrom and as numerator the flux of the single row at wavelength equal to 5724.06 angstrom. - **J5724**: 1.08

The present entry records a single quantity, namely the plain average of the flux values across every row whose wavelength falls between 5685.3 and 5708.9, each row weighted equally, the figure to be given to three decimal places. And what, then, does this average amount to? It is 0.612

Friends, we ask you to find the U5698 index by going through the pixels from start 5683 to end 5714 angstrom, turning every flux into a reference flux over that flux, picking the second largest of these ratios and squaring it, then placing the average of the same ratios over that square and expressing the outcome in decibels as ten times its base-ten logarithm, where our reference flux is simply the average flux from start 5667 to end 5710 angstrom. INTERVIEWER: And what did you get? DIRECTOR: -0.46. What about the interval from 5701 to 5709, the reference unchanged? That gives -0.14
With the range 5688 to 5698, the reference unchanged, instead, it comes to -0.15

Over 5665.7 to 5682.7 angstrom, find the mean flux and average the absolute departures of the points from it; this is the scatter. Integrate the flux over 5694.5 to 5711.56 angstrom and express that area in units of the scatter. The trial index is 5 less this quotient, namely -864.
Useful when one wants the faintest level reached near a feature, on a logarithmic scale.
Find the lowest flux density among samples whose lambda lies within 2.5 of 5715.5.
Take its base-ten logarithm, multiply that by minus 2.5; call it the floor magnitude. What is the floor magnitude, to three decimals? 0.535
